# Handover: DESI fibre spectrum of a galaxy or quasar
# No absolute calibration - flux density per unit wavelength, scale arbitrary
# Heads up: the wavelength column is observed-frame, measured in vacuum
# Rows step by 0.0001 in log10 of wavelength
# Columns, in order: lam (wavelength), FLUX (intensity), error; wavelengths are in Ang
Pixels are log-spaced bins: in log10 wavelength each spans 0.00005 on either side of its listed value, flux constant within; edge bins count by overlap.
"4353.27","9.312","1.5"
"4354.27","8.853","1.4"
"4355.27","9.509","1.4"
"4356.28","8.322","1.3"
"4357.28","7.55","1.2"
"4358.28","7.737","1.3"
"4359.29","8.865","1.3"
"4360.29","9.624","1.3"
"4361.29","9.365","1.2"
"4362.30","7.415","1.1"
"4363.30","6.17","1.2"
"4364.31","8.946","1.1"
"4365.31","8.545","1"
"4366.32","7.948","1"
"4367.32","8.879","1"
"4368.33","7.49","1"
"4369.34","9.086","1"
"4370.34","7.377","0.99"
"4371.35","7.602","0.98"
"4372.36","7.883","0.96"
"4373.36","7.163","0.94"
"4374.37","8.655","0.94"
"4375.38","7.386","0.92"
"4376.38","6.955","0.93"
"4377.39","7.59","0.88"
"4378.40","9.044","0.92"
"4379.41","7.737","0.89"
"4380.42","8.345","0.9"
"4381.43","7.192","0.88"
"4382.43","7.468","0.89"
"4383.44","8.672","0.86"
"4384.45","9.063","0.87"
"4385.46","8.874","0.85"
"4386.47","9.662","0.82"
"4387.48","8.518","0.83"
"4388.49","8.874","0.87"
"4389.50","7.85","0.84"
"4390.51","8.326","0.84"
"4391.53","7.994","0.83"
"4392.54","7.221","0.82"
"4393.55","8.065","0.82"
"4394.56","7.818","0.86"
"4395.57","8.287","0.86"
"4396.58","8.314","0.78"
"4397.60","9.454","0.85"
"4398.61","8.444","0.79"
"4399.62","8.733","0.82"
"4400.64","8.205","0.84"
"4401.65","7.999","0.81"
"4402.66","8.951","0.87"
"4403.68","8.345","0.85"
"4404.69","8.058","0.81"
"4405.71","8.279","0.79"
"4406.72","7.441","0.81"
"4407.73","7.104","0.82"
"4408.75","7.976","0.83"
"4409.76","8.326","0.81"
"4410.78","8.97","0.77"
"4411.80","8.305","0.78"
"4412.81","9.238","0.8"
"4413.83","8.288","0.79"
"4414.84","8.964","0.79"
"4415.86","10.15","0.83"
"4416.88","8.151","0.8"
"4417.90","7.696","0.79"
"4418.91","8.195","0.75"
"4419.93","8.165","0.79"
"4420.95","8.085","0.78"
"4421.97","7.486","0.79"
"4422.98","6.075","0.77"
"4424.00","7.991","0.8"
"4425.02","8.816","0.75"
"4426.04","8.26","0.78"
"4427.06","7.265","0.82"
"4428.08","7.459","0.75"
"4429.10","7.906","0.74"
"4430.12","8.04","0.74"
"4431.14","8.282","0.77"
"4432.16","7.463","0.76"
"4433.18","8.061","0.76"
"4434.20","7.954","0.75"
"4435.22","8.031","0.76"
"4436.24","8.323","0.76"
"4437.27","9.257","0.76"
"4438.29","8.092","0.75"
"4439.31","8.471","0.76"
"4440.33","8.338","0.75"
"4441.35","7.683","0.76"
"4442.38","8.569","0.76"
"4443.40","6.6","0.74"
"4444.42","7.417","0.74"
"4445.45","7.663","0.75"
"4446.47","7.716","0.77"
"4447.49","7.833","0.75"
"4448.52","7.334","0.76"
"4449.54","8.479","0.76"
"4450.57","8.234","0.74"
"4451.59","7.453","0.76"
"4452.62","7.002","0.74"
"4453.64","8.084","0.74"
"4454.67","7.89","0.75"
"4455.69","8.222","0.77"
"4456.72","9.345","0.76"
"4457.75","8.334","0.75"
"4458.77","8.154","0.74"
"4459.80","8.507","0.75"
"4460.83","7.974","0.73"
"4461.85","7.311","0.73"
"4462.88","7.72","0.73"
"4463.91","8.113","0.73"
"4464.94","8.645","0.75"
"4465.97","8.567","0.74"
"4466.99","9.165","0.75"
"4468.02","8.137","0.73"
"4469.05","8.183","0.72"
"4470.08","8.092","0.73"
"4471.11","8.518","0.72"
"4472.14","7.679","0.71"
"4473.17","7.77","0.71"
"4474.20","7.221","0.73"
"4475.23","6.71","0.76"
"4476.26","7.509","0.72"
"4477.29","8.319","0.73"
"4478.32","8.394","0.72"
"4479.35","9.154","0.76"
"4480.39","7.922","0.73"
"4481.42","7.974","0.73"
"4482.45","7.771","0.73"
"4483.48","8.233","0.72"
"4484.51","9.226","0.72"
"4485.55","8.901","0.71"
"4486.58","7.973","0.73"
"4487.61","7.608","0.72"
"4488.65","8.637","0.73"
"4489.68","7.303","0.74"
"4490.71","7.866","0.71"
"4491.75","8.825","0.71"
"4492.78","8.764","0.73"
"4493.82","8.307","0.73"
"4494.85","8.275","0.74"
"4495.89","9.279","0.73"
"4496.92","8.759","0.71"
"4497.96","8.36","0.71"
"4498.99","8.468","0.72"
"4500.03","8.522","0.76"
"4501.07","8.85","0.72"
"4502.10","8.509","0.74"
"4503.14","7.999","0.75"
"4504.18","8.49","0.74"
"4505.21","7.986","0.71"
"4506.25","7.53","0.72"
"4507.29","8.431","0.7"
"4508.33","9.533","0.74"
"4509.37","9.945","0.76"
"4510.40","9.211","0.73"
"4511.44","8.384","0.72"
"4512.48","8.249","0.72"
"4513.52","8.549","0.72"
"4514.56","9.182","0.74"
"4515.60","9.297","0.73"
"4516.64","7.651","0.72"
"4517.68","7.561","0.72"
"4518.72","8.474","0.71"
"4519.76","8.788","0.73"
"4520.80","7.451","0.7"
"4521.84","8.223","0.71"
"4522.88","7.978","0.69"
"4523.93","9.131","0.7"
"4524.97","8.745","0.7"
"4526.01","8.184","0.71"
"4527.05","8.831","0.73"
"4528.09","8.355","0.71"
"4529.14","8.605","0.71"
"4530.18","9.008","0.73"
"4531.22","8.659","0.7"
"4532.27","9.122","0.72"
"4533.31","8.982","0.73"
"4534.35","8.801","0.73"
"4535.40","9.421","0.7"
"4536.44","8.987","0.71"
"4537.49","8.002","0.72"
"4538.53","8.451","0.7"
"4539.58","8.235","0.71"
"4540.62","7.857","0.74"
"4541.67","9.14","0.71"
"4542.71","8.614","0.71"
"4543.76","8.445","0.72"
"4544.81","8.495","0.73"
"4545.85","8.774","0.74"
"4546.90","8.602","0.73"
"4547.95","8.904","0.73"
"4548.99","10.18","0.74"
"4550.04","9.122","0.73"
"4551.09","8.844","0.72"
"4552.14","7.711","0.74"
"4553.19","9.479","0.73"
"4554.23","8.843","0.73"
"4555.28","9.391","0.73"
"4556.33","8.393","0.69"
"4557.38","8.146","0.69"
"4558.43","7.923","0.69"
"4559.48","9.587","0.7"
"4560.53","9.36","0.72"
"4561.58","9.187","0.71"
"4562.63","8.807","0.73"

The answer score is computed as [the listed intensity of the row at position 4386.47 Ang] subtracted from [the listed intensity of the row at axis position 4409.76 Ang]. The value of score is -1.3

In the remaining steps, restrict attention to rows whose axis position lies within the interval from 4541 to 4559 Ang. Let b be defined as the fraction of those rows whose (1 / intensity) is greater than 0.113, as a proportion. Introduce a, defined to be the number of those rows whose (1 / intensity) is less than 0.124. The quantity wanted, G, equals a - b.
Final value 14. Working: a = 15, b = 0.65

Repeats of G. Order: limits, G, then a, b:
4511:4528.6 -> 12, 13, 0.82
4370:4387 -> 6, 7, 0.76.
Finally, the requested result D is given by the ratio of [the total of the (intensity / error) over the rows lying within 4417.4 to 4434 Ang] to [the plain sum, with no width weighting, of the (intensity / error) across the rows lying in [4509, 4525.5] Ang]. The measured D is 0.9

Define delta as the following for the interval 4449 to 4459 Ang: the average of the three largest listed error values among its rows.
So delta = 0.76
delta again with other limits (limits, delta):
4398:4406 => 0.85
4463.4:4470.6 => 0.75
